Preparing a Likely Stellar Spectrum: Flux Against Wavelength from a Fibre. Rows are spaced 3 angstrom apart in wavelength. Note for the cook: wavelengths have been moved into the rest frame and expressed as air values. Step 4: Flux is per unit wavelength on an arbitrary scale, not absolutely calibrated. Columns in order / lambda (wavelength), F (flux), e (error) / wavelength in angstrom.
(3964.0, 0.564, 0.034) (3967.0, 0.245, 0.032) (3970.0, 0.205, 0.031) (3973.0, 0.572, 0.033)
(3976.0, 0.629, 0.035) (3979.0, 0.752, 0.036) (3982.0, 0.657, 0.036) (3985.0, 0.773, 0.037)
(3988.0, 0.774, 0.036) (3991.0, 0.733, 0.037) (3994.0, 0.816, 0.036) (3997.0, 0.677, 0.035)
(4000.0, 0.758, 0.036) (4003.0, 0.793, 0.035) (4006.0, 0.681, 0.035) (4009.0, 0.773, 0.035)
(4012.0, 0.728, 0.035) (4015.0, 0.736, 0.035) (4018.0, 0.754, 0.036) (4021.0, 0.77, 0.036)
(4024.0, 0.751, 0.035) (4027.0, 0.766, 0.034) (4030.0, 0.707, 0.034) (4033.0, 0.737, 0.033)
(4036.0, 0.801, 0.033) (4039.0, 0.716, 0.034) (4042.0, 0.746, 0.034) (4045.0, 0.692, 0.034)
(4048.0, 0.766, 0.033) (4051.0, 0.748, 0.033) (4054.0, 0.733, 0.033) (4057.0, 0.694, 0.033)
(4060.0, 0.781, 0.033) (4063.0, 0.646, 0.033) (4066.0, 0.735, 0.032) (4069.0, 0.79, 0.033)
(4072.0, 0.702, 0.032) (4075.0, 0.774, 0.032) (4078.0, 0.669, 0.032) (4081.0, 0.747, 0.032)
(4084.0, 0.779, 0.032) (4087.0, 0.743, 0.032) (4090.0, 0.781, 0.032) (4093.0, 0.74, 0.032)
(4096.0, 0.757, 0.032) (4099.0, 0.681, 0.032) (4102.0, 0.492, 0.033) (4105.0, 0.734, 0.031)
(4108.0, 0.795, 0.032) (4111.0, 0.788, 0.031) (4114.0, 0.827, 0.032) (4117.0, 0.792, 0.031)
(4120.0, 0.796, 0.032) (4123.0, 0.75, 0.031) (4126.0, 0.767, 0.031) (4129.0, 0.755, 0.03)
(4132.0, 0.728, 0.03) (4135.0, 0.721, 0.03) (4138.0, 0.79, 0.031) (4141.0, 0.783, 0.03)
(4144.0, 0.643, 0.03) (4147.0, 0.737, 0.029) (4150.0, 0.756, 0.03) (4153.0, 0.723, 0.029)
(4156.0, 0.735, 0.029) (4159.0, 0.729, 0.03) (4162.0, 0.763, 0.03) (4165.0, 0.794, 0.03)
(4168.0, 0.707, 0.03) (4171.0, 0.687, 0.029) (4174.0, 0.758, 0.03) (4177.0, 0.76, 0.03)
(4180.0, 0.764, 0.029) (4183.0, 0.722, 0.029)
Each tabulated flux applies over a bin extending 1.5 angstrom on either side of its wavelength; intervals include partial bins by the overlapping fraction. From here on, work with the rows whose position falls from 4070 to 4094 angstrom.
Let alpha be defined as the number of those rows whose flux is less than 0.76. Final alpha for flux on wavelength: 5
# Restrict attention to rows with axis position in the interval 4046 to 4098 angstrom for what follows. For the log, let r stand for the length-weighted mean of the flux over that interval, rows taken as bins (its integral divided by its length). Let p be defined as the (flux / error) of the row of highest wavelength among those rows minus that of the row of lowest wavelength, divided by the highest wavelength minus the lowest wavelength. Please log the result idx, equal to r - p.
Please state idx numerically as 0.730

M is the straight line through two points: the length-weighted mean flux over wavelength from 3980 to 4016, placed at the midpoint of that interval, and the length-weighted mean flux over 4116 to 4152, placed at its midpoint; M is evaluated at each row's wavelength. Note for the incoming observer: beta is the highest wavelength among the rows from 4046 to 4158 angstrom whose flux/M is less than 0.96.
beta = 4144.0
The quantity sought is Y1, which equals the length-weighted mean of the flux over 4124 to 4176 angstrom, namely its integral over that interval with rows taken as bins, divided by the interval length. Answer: 0.740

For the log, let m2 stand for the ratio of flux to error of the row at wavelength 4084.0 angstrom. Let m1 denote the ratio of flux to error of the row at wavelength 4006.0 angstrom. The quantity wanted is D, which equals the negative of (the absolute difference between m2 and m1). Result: -4.9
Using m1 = 19.5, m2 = 24.3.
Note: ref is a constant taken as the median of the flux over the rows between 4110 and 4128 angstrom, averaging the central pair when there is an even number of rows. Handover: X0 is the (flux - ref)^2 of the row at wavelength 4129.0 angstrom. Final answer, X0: 0.0012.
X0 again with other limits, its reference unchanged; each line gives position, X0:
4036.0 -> 0.0001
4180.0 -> 0.0007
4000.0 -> 0.0010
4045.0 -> 0.0096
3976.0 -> 0.0259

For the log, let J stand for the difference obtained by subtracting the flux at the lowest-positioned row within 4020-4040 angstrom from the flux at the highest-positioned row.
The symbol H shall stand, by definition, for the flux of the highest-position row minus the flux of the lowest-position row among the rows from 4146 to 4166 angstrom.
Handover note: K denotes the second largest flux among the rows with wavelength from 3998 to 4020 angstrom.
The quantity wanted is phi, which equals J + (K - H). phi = 0.66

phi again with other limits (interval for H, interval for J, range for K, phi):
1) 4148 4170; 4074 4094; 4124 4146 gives 0.80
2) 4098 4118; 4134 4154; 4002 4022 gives 0.66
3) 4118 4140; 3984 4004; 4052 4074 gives 0.81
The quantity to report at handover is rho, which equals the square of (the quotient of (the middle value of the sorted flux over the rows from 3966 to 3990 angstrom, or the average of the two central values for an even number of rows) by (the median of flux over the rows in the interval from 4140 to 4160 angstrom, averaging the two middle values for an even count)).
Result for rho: 0.77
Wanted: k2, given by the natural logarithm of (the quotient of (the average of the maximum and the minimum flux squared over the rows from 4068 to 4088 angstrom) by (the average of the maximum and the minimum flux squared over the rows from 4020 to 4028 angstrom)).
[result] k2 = -0.08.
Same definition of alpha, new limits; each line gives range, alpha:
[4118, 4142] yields 4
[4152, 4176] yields 6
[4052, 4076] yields 5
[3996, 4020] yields 6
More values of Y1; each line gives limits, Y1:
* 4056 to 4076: 0.732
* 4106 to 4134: 0.776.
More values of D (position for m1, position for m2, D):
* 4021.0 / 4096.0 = -2.3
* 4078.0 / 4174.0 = -4.4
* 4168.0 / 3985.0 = -2.7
